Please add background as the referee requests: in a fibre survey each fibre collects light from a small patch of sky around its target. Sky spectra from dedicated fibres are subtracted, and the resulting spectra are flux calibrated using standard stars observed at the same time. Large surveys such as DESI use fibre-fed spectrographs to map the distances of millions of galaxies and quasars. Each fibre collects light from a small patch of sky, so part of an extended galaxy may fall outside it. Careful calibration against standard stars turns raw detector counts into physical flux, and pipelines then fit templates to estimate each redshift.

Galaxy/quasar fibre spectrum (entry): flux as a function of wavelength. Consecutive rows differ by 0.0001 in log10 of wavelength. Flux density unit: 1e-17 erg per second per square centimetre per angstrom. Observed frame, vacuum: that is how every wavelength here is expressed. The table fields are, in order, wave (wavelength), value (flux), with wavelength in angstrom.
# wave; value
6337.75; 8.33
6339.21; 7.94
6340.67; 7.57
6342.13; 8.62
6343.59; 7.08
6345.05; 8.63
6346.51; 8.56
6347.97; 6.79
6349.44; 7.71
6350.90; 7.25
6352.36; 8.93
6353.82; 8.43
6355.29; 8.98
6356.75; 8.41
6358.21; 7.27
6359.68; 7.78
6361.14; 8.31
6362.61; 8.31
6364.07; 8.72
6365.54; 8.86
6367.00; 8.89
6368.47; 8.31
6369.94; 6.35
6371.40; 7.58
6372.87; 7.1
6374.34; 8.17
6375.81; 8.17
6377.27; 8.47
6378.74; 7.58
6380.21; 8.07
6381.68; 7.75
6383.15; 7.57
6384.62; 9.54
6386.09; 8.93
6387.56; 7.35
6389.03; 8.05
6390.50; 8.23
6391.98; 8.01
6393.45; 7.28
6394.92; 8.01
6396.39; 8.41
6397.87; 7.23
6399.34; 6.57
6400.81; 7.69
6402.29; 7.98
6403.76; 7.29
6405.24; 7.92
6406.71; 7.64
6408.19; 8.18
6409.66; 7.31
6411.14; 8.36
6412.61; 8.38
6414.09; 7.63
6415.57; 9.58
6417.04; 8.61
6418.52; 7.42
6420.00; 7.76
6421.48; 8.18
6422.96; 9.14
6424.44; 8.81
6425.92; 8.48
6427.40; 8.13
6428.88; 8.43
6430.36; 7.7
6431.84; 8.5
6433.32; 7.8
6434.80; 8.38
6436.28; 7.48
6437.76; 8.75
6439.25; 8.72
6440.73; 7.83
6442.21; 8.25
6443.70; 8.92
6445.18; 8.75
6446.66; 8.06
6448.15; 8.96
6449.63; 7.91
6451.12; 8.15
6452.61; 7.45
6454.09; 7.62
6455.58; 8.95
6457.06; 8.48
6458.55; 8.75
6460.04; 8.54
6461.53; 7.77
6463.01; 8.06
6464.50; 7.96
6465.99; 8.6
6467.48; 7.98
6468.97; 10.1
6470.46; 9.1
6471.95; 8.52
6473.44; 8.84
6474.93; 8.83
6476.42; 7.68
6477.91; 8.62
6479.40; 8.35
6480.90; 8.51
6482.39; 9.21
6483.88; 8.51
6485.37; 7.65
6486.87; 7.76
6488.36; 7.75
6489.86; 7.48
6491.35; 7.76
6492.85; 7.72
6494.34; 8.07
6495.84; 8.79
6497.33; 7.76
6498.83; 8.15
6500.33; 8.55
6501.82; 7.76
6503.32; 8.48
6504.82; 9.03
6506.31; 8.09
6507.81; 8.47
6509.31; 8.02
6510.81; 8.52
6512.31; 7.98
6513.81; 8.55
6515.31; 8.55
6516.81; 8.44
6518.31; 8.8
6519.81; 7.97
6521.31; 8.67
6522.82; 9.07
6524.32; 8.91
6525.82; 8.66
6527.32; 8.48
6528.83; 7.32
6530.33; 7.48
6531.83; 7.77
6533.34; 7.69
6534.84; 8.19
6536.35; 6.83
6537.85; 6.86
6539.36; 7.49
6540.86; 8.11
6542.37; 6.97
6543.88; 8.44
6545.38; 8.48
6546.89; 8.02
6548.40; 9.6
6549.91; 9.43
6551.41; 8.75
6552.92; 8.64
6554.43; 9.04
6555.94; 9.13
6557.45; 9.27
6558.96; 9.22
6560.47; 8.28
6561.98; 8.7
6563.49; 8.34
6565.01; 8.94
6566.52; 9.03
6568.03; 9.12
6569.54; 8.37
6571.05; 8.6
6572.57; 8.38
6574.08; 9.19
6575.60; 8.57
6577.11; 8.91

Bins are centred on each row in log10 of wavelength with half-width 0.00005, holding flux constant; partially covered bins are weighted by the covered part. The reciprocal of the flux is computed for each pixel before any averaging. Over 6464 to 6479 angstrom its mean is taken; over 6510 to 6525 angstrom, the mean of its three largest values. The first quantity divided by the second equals 0.947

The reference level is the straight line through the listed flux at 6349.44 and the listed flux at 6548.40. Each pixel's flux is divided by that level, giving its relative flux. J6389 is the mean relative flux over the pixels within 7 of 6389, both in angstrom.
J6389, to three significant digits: 1.00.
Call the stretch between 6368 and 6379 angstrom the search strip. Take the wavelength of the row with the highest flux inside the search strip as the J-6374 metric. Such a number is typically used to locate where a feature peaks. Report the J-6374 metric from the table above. 6377.27 angstrom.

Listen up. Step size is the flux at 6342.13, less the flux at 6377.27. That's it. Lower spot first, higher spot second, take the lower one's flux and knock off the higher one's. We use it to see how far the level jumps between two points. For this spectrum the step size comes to 0.15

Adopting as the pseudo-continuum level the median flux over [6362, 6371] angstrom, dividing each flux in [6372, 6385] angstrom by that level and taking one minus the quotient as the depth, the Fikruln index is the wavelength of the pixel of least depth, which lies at 6384.62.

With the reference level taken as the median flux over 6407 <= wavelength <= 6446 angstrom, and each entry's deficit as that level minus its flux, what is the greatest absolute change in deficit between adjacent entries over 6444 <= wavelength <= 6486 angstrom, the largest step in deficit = 2.1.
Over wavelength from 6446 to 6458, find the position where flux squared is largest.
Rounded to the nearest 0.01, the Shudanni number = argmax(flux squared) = 6448.15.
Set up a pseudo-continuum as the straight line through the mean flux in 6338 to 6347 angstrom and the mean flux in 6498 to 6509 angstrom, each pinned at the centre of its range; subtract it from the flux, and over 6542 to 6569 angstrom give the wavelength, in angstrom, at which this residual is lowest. 6542.37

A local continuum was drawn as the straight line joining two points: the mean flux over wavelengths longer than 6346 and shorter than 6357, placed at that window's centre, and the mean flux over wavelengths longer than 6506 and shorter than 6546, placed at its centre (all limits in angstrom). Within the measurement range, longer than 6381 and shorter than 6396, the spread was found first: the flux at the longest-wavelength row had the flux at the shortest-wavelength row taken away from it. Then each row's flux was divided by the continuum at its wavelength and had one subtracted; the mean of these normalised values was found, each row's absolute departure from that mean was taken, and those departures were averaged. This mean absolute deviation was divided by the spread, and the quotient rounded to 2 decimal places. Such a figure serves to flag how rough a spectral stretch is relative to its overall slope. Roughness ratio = 0.24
